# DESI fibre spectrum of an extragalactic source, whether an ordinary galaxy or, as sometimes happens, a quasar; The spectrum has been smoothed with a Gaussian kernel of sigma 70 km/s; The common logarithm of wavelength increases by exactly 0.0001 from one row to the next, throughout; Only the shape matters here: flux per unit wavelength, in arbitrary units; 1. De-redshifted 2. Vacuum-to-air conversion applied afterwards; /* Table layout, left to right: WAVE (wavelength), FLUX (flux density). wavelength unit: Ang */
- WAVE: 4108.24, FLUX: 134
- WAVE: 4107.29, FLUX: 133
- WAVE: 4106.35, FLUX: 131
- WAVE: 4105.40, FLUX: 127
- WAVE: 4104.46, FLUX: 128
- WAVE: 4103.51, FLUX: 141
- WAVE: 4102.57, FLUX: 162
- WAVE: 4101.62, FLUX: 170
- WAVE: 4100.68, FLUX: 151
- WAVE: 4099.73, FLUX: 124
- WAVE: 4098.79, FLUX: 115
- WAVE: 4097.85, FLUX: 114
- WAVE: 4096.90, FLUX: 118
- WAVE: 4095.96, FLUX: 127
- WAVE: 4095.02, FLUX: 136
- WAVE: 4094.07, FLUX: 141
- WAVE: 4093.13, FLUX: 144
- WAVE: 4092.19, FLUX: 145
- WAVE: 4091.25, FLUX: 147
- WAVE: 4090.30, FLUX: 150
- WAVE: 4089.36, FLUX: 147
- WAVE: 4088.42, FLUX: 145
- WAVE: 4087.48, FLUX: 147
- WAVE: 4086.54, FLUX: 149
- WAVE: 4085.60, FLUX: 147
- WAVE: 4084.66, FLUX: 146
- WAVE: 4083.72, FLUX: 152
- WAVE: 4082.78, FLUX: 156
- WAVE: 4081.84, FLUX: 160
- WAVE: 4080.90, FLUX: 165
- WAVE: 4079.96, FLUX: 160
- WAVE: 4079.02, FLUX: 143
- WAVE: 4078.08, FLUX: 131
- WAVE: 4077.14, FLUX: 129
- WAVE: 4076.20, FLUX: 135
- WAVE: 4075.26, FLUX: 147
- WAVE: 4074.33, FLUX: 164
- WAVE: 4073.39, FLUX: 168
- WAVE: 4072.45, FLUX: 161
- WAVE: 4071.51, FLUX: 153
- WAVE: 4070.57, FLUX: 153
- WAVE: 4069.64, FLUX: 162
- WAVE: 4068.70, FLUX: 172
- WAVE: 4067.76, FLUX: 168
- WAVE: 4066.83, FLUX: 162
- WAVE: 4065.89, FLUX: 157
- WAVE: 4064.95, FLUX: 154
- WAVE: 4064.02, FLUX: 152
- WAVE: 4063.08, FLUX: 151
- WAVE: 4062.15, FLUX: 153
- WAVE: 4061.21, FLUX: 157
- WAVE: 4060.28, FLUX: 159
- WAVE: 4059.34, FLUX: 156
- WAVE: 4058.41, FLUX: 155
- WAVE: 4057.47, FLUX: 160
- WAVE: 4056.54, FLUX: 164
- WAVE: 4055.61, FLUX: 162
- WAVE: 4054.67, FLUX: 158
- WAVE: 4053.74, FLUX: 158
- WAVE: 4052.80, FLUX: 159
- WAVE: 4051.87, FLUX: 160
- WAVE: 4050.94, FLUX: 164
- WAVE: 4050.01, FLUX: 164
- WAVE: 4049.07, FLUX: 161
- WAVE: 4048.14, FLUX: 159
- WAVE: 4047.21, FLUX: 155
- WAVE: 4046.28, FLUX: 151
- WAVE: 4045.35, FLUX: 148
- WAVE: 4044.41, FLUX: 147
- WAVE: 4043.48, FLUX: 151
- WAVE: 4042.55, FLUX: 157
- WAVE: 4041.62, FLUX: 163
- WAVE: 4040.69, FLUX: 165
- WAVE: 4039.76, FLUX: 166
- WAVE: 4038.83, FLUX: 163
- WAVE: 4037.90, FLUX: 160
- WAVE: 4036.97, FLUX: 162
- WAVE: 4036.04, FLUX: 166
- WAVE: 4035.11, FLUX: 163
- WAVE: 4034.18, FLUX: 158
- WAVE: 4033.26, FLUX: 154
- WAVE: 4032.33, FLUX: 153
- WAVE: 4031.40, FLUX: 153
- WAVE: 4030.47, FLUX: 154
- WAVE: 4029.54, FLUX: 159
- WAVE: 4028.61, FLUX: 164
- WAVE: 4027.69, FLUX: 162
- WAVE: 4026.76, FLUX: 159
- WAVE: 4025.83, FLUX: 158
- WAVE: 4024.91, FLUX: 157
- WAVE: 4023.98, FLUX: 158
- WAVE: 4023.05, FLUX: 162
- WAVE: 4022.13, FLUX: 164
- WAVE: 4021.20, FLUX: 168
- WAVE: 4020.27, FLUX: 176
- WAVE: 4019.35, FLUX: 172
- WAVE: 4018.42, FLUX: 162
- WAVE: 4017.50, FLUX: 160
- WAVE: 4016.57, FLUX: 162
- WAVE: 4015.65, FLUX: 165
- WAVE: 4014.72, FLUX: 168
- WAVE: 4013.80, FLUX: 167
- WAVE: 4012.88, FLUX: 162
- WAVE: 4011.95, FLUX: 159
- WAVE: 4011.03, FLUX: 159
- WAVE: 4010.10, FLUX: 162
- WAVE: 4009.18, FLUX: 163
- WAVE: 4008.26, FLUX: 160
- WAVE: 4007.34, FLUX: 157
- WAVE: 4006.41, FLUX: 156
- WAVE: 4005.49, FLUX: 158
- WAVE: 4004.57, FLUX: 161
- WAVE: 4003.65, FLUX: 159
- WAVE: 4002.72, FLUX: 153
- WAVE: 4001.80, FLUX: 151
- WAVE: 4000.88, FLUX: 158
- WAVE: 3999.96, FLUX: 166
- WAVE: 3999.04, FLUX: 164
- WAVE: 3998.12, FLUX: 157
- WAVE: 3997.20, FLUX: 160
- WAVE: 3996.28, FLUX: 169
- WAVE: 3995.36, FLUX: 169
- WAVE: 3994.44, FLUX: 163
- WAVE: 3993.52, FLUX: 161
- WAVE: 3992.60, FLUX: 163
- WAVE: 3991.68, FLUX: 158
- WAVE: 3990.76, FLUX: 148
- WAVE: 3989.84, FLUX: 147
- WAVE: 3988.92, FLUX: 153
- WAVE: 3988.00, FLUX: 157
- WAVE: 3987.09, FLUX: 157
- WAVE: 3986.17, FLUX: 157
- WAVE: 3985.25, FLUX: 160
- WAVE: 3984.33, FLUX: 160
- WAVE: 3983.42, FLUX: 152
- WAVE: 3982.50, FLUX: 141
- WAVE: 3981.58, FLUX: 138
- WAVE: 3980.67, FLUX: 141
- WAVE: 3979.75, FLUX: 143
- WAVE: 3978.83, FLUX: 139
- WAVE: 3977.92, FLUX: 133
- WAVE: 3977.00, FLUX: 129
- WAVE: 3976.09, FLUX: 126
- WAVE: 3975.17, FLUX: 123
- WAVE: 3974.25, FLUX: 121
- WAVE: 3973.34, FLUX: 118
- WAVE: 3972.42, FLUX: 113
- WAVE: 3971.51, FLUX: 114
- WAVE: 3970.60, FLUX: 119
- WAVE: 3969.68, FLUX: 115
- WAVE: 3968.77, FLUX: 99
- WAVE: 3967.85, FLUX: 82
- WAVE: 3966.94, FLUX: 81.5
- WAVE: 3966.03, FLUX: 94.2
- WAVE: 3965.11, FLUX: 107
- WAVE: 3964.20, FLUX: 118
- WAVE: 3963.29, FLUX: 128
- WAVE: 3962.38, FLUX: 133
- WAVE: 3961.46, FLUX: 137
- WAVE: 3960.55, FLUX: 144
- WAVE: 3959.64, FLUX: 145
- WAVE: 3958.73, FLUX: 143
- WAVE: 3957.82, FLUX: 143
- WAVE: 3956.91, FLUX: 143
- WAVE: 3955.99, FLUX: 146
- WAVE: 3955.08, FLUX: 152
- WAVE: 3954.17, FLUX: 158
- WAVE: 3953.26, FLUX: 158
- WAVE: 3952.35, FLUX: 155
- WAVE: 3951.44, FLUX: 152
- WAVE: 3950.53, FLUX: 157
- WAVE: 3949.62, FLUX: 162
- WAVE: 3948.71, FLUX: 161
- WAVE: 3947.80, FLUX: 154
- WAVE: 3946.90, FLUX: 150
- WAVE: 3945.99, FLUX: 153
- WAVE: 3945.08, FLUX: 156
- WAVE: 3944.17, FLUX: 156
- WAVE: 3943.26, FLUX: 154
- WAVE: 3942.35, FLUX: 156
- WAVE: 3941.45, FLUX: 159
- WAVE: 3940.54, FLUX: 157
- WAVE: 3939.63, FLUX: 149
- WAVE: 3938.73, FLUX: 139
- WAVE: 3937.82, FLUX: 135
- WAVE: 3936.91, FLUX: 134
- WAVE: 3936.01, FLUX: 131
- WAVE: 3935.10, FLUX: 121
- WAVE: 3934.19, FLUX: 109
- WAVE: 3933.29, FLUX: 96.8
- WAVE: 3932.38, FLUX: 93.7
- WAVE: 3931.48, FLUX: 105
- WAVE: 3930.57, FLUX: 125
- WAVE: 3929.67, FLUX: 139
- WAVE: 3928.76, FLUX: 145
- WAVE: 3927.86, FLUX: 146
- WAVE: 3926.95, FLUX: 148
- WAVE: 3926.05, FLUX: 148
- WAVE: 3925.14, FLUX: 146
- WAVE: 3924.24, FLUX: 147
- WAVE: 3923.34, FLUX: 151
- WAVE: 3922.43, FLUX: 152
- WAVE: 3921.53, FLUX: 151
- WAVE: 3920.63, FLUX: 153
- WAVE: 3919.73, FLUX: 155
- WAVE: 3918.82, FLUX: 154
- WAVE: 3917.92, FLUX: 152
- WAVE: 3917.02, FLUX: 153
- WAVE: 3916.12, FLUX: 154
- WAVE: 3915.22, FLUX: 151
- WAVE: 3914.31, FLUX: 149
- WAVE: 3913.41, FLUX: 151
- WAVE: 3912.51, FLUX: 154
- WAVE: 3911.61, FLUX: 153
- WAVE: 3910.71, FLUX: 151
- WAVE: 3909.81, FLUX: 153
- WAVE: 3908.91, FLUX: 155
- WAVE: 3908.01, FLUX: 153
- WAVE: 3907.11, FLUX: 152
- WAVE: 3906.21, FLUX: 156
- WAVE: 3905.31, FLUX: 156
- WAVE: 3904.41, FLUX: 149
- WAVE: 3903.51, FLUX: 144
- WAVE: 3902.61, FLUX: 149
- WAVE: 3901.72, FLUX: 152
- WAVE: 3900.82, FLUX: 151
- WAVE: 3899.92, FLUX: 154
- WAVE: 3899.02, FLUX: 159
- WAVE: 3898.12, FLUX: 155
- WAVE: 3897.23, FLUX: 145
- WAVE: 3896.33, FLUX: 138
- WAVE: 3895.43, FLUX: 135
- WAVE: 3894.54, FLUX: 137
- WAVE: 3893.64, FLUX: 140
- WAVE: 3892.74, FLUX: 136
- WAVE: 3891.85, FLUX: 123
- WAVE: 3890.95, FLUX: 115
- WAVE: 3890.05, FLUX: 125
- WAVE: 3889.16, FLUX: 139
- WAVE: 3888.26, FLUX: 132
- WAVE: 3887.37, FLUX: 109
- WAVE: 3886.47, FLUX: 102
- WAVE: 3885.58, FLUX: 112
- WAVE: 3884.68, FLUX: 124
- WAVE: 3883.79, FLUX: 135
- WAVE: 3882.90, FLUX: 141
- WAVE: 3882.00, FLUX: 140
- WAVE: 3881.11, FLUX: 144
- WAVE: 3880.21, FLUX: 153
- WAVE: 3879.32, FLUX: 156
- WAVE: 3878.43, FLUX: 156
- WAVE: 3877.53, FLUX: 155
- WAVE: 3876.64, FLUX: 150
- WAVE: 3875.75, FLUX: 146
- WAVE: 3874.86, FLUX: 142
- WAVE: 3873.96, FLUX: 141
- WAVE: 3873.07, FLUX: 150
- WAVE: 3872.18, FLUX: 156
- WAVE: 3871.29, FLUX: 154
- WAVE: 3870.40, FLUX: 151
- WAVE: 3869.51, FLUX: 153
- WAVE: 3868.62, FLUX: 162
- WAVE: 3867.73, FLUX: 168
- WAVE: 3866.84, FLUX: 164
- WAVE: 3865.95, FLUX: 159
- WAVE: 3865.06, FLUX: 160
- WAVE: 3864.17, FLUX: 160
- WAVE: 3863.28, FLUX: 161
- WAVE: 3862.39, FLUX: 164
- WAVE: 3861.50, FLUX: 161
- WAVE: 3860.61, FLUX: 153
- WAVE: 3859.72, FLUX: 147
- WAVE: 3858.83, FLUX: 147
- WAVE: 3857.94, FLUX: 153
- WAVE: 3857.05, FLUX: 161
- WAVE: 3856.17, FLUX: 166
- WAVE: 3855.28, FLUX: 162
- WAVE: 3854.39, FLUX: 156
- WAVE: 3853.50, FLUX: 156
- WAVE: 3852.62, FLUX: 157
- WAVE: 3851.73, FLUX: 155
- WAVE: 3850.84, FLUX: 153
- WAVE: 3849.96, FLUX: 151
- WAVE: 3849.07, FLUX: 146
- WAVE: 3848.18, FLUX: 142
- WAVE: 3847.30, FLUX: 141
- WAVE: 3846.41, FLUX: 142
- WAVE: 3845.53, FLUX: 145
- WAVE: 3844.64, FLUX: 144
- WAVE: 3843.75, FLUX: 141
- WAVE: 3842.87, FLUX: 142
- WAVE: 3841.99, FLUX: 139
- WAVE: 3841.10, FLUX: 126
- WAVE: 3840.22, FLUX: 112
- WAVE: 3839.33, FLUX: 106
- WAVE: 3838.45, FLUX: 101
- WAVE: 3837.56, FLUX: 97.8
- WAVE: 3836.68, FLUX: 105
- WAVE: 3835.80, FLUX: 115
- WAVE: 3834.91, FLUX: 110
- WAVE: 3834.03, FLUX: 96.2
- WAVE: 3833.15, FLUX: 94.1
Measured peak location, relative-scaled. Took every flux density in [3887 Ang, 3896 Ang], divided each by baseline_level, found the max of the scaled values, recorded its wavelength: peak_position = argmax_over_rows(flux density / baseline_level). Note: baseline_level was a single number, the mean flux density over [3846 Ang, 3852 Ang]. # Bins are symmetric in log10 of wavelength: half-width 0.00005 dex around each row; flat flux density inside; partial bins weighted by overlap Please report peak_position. 3893.64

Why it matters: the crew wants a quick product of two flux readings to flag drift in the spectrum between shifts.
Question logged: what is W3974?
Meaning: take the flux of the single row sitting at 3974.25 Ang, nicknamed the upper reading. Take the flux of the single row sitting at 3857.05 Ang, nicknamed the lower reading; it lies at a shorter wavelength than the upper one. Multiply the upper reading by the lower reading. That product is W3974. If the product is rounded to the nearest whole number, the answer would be 19481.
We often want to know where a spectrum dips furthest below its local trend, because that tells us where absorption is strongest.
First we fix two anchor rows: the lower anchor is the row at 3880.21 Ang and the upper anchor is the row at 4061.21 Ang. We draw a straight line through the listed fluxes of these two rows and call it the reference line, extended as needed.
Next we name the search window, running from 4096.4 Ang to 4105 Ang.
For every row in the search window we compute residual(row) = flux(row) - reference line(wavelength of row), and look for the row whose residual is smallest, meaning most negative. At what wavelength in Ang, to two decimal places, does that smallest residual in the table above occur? 4097.85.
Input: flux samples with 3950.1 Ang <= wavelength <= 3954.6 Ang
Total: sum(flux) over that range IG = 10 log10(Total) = 28.9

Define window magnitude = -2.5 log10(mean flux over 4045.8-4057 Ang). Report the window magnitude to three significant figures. -5.51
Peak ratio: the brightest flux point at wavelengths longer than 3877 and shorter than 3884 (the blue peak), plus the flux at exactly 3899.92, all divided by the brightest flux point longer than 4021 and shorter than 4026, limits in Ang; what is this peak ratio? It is 1.85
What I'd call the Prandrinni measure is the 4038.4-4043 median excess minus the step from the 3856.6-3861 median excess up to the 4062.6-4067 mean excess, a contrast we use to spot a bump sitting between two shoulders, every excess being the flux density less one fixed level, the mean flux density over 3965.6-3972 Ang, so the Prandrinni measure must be 60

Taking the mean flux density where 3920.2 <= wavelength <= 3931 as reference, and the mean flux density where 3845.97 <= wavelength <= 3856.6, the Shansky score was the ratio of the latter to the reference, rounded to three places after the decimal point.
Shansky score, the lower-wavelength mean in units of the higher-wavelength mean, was 1.043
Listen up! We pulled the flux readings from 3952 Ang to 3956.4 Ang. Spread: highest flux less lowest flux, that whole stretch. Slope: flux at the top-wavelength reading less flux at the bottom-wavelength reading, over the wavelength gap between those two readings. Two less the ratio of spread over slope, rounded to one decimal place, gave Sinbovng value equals 6.9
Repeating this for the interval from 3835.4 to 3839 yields 5.3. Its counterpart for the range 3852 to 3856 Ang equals -1.2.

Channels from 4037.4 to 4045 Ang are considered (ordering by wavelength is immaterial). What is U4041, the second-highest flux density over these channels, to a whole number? 165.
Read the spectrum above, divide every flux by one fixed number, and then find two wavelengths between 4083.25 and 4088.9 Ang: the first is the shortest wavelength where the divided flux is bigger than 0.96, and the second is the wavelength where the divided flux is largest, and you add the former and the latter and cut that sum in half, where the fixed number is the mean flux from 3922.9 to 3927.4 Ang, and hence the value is 4083.7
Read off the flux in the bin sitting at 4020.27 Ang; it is 176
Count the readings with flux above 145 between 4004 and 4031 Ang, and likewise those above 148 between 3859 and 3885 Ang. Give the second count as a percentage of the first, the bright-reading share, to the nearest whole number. 69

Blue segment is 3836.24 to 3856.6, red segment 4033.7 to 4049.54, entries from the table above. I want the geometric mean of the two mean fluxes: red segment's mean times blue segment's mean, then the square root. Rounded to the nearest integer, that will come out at 148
